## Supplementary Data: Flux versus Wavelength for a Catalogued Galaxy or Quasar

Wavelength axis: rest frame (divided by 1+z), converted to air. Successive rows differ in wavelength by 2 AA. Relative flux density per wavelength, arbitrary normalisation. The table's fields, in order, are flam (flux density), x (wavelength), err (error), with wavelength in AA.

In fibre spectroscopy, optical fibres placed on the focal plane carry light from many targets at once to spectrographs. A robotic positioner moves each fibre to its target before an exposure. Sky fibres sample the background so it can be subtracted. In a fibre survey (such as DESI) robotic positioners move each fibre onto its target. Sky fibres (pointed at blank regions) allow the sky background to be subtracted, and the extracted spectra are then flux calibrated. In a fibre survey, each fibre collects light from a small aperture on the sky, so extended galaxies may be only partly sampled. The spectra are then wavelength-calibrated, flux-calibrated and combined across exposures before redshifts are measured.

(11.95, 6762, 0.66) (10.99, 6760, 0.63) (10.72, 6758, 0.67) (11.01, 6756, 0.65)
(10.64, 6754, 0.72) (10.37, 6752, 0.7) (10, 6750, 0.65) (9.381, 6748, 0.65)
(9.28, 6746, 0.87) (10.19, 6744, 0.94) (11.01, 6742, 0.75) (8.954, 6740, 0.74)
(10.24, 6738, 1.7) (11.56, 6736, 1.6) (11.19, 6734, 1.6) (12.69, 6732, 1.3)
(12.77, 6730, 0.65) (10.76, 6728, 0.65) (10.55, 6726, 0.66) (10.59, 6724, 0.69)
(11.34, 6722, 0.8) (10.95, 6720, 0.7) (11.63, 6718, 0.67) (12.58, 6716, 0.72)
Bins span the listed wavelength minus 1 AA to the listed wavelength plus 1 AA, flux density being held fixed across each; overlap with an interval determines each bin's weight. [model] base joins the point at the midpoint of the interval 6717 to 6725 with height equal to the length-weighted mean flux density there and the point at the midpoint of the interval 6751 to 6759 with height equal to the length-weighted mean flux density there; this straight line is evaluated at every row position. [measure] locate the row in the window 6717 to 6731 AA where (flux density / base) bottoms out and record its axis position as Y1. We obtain 6726 AA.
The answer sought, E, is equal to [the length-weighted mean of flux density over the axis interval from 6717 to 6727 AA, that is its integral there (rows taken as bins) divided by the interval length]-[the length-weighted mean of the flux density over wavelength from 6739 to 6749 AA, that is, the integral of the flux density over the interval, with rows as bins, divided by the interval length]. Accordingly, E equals 1.2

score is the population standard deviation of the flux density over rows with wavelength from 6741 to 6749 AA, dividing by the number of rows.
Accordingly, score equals 0.70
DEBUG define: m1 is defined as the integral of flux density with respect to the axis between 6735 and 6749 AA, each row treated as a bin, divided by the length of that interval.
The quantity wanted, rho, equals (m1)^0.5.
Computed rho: 3.18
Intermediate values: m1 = 10.1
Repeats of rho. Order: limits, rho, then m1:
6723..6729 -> 3.26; 10.6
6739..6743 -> 3.16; 10.0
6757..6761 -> 3.29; 10.9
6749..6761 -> 3.26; 10.6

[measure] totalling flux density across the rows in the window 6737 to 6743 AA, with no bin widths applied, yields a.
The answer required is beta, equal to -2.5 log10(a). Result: -3.70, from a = 30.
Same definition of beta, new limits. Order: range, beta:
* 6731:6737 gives -3.87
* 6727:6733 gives -3.90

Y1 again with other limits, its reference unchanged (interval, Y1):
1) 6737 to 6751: 6740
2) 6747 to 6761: 6748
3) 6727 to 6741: 6740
